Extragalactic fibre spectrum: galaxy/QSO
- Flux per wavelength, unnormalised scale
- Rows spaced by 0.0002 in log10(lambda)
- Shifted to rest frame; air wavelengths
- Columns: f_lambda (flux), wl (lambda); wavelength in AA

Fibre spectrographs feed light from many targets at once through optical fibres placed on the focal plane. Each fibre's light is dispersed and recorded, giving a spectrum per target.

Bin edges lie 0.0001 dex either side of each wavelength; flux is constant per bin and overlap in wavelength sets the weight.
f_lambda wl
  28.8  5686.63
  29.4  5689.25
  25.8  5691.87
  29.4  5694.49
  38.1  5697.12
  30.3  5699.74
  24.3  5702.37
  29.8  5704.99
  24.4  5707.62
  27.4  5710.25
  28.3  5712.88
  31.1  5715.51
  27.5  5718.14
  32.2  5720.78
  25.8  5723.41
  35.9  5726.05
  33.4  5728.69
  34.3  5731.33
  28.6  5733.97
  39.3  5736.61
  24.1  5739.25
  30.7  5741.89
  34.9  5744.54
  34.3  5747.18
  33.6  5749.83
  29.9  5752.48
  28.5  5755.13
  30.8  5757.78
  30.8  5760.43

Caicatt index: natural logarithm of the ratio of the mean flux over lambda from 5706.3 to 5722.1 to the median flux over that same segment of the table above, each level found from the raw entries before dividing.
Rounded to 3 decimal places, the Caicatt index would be 0.021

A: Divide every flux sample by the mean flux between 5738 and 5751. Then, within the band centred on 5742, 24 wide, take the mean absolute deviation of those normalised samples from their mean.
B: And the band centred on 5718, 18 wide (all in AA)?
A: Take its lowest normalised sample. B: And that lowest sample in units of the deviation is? 7.5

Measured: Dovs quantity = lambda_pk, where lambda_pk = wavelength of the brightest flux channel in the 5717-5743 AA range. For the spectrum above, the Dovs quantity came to 5736.61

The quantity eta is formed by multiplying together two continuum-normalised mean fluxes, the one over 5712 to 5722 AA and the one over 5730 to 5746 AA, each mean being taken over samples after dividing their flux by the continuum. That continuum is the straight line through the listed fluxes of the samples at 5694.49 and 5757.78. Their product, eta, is 1.05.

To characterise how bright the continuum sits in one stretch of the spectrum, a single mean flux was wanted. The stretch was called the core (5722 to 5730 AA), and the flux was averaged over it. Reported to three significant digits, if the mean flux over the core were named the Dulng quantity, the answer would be 31.7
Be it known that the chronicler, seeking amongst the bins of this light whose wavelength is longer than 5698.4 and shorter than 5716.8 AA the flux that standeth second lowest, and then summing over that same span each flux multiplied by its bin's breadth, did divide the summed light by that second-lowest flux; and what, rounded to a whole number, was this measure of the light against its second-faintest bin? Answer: 21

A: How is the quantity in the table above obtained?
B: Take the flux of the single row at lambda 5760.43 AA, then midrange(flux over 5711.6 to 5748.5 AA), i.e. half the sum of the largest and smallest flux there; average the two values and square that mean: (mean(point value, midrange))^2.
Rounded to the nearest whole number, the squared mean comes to 977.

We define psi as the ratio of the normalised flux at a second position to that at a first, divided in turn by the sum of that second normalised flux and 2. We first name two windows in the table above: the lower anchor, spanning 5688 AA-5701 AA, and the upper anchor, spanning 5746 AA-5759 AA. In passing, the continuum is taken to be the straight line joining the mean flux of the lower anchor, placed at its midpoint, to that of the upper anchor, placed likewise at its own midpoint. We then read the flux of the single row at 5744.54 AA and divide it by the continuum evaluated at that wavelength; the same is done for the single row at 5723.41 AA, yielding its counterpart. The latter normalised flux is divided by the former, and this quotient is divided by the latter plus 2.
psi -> 0.26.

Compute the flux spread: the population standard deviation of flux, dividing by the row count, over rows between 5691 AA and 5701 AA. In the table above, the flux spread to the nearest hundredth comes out 4.48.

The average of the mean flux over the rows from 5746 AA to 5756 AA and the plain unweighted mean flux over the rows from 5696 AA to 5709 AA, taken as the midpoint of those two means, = 30.5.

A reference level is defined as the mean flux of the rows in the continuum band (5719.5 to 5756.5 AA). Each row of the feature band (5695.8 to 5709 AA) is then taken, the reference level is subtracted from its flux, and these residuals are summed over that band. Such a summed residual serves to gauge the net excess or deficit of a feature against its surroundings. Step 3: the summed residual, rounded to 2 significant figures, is -12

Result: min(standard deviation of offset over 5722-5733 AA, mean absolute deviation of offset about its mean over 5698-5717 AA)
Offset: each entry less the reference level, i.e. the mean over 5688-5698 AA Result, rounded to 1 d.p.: 2.2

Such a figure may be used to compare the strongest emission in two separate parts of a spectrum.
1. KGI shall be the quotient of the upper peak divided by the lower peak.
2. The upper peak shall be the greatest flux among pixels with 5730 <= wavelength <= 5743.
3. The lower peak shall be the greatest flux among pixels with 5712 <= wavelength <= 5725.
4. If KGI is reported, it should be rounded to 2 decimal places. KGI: 1.22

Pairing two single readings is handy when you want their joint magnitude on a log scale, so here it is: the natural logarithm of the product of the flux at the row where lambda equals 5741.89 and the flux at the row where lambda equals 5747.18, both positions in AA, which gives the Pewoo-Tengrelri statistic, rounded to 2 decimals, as 6.96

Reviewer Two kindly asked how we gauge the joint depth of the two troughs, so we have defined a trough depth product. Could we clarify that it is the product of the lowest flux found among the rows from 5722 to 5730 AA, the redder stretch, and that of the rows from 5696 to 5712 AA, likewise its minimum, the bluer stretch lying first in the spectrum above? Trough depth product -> 627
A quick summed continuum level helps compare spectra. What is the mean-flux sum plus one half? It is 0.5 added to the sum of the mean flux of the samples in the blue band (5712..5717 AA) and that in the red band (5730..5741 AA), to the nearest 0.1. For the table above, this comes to 61.8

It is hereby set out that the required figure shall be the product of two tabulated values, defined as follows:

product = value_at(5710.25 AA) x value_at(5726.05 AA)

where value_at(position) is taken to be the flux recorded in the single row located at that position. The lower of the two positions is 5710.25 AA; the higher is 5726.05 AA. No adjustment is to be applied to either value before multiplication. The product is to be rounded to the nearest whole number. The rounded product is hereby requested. 984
